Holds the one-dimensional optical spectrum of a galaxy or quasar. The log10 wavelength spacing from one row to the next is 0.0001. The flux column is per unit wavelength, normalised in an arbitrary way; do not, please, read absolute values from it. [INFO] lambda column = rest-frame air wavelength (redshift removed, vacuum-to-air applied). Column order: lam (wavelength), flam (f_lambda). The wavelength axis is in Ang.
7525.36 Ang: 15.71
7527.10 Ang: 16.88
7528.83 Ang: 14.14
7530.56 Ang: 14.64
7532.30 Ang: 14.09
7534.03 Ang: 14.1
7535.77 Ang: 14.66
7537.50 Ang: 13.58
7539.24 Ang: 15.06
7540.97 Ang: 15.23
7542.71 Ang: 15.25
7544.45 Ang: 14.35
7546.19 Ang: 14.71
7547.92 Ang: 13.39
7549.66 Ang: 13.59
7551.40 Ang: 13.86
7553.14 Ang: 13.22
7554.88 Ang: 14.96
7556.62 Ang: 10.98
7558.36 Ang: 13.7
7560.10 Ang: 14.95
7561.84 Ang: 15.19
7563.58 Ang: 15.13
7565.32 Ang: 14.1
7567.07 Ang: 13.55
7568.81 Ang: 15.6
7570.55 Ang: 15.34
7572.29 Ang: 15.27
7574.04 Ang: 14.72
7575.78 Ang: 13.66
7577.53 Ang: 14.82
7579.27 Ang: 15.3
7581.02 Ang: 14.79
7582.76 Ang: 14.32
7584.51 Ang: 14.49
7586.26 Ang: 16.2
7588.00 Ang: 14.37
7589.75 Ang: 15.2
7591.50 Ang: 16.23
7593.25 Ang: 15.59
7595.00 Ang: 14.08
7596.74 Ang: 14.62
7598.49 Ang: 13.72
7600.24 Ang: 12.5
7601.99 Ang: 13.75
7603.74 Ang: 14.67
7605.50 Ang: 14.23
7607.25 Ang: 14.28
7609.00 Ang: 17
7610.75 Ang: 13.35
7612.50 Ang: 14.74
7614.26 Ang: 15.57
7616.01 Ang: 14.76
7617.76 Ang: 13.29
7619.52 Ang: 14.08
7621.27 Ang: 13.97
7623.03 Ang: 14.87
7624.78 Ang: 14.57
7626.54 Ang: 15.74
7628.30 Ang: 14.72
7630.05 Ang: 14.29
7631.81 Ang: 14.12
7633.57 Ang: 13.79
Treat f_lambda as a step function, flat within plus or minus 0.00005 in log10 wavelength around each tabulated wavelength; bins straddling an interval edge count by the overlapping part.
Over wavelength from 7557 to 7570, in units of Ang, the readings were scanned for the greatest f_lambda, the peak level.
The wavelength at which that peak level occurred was 7568.81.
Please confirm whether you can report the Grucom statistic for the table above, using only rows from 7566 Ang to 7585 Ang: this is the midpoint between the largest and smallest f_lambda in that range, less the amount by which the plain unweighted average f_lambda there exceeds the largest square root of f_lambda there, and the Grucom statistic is 3.81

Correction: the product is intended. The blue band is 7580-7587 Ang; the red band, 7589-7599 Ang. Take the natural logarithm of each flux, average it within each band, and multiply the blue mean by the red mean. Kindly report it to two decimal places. 7.30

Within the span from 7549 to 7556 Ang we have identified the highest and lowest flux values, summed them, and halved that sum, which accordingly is 14.1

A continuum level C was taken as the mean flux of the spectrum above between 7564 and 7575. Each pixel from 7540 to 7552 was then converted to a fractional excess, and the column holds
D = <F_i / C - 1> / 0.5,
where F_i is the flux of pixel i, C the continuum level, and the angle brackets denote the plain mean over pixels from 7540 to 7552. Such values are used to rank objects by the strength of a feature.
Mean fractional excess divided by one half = -0.06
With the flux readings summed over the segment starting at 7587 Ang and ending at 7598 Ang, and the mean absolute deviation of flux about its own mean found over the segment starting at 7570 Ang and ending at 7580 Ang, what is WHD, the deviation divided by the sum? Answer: 0.0050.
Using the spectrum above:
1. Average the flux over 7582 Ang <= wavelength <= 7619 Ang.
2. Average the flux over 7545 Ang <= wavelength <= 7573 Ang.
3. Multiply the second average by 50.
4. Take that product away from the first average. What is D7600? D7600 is -696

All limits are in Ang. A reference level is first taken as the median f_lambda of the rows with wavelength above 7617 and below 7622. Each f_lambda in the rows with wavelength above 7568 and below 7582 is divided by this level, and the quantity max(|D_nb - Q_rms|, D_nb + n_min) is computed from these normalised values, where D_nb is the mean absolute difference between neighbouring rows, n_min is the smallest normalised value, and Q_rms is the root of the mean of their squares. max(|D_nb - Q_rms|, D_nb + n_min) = 1.03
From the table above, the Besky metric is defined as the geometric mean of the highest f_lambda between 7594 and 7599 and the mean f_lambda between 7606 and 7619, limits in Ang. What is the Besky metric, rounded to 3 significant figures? 14.7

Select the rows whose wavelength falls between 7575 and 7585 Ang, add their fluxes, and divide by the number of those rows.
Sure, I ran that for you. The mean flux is 14.6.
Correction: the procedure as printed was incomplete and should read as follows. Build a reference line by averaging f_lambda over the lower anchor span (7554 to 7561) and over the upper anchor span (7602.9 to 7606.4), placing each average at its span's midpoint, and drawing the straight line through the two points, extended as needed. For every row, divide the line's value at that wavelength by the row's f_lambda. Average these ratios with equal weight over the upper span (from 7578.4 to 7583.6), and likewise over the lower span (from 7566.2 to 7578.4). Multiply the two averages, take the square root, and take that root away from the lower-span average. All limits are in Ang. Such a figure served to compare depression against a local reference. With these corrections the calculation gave -0.001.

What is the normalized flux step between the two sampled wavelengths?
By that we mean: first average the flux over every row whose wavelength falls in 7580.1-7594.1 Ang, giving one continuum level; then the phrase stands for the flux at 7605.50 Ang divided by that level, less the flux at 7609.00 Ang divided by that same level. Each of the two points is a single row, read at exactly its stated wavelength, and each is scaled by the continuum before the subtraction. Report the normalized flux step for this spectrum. -0.18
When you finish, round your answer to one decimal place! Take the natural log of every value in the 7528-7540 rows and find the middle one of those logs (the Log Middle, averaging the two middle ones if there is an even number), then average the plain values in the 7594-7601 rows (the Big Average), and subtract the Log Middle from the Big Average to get 11.1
